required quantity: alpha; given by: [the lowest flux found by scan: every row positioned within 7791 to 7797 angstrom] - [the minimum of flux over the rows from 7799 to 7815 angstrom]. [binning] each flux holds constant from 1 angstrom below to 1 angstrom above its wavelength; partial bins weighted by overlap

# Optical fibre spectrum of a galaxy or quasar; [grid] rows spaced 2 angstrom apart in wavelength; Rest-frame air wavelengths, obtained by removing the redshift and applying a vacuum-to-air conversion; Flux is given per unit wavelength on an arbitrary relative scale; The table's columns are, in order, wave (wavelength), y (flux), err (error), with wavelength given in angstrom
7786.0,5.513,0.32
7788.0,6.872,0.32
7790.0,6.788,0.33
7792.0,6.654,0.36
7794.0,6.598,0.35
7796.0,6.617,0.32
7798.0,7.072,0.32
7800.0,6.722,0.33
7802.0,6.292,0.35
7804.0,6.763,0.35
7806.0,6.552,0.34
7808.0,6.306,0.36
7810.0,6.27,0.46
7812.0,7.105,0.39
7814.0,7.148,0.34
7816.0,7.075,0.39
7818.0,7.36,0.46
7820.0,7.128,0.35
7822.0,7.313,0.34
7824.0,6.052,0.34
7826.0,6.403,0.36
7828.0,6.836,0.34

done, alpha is 0.3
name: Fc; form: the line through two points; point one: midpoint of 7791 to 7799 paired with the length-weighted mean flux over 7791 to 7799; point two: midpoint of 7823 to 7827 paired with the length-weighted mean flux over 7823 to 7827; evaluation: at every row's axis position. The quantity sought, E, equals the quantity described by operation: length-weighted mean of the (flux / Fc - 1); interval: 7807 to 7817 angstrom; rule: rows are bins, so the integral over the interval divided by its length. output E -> 0.05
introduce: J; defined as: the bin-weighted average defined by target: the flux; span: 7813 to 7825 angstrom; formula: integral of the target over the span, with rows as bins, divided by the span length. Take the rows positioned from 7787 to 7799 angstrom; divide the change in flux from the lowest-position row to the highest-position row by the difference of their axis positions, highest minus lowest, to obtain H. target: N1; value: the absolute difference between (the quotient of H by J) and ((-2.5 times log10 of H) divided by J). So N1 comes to 0.60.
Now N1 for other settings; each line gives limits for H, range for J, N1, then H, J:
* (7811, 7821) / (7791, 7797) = 0.96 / 0.003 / 6.62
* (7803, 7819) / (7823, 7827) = 0.54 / 0.043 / 6.23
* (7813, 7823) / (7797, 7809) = 0.63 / 0.021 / 6.62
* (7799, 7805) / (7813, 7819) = 0.69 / 0.010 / 7.19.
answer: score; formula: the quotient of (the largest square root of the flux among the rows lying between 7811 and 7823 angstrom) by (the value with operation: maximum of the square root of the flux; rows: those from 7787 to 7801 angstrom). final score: 1.02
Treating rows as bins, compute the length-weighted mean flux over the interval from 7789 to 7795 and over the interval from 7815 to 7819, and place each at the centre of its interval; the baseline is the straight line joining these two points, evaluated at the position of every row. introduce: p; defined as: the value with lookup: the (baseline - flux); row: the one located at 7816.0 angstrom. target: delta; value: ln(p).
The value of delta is -2.1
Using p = 0.1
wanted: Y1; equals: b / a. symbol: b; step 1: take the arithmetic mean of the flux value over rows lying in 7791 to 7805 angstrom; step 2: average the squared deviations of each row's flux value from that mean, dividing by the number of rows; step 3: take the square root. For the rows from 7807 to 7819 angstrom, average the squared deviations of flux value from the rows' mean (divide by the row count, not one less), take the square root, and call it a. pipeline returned 0.50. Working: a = 0.43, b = 0.215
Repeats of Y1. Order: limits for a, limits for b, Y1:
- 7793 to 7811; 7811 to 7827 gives 1.76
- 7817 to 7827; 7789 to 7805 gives 0.39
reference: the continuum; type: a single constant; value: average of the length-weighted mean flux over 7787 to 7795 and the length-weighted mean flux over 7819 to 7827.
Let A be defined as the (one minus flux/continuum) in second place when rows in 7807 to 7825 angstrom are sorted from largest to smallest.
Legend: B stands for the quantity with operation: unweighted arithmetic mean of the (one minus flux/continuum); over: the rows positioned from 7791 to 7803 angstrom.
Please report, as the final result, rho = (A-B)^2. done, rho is 0.003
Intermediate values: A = 0.07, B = 0.010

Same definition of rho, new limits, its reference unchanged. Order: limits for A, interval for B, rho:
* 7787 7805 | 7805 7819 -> 0.001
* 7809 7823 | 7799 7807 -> 0.005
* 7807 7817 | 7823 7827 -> 0.000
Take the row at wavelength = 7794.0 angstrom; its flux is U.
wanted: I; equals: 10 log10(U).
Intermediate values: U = 6.598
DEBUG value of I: 8.19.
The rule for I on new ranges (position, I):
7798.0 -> 8.50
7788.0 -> 8.37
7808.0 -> 8.00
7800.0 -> 8.27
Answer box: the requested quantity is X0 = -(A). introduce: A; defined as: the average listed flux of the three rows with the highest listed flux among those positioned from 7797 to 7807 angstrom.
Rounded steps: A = 6.85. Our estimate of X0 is -6.85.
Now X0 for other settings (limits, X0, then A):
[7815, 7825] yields -7.27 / 7.27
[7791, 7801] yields -6.82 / 6.82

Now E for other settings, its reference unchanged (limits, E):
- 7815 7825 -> 0.11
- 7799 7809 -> -0.01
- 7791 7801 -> 0.00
